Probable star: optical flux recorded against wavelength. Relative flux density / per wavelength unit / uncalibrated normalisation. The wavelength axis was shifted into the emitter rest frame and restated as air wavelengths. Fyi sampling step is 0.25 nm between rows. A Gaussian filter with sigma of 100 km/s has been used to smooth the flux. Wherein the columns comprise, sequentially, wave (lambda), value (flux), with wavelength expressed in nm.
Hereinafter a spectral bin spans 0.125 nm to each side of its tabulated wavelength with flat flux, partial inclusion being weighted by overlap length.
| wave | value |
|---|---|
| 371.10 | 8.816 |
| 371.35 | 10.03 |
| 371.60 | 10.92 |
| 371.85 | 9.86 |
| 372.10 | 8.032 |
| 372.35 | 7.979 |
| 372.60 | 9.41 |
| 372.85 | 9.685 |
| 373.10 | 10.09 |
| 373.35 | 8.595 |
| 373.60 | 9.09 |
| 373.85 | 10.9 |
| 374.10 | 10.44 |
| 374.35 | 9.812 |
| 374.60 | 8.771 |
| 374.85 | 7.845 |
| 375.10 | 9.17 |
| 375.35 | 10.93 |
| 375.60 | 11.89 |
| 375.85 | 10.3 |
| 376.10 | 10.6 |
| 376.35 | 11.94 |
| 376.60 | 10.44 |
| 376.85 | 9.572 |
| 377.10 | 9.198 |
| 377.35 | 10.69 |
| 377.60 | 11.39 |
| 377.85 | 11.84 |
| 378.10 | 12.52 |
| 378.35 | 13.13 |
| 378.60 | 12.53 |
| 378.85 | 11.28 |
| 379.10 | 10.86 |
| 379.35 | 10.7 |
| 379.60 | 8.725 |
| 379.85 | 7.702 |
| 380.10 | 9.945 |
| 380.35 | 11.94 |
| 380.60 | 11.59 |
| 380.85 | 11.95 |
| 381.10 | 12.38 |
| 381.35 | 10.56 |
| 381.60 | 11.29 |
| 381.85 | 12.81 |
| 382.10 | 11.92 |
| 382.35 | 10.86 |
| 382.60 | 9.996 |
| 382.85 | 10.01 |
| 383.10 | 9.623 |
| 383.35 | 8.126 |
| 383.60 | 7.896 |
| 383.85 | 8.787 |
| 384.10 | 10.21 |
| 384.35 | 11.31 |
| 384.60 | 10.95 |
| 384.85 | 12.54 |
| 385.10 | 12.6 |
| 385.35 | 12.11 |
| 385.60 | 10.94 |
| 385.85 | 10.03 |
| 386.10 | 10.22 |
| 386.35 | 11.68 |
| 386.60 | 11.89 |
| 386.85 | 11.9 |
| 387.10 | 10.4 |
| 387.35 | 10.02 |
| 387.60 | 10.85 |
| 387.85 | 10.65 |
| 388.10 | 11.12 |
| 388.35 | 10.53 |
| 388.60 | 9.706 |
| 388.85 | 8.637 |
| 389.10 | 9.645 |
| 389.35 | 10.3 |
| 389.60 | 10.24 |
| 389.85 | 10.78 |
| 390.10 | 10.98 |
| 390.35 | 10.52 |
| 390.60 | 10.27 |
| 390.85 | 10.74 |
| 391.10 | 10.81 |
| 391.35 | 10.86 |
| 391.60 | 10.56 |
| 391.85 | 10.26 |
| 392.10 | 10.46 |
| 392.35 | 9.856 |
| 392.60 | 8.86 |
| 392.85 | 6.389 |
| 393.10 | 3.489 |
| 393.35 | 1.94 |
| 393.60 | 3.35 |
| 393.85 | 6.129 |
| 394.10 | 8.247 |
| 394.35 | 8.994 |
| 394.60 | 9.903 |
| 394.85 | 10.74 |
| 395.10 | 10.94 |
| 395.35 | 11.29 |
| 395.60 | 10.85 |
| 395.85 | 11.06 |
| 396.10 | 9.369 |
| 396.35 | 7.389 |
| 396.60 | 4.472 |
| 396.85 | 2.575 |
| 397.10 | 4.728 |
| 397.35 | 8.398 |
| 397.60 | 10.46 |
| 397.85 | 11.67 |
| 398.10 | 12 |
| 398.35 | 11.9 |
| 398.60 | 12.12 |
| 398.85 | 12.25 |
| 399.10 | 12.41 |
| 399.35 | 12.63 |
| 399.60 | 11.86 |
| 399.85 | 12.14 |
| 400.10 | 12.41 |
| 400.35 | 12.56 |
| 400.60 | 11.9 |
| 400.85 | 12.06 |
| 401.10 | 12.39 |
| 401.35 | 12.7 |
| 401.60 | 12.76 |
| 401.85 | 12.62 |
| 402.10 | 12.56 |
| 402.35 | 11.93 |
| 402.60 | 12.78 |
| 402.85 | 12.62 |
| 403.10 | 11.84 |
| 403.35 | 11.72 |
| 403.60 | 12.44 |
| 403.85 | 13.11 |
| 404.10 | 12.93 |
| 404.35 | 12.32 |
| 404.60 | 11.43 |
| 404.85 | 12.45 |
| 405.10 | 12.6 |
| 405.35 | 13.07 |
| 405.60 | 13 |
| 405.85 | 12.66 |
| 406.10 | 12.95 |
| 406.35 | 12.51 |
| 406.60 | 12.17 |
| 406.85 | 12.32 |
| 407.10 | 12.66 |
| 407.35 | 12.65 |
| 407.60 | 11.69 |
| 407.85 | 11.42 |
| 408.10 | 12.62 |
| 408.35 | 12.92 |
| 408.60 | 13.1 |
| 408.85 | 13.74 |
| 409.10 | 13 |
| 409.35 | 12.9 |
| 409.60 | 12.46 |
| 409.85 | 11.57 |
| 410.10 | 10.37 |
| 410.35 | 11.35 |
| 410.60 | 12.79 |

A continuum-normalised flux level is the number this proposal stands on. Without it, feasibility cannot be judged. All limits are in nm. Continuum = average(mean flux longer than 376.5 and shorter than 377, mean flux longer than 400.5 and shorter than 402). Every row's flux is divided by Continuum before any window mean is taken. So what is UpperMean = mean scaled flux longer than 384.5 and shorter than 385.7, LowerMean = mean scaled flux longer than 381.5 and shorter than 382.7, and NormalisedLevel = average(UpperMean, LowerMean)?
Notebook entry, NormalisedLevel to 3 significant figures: 1.04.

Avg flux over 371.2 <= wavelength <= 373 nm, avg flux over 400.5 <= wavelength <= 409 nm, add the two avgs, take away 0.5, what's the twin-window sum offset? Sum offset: 21.4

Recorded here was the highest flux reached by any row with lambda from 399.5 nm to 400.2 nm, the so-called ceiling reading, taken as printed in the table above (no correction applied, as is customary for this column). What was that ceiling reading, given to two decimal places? 12.41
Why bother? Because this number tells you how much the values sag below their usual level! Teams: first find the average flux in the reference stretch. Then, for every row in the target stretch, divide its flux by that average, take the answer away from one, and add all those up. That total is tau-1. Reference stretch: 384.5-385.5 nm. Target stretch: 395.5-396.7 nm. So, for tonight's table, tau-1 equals 1.4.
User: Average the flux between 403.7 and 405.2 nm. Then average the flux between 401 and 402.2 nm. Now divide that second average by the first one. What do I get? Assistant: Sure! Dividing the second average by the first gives 1.01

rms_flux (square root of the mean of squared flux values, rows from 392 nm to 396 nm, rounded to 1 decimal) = 8.8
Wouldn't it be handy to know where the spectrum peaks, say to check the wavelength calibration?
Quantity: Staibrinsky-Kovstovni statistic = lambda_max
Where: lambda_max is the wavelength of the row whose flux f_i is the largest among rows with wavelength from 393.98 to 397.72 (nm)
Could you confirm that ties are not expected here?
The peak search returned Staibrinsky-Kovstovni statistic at 395.35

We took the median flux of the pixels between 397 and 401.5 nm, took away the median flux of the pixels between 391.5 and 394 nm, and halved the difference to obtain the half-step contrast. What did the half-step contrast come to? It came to 2.2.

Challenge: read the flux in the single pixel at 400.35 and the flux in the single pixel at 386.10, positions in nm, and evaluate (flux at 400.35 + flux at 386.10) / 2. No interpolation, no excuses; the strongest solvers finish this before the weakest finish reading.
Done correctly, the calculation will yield 11.4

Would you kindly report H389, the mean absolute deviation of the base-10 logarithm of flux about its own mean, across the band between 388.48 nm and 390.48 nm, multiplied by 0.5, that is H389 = 0.013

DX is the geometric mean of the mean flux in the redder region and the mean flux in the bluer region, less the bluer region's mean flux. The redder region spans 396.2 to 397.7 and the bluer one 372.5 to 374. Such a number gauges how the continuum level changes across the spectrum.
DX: -1.8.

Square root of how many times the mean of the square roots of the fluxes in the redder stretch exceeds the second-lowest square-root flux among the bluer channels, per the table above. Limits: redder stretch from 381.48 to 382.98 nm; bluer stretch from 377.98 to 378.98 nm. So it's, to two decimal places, 0.97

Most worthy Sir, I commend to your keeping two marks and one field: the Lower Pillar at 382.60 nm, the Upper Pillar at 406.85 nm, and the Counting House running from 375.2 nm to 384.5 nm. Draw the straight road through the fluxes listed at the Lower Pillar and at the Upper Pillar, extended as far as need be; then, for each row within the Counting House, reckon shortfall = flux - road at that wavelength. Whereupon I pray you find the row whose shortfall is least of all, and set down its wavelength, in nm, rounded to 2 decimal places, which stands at 383.60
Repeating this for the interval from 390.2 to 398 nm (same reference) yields 393.35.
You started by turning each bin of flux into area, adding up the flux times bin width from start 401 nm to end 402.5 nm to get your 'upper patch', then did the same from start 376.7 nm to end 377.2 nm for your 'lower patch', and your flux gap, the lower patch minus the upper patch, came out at -14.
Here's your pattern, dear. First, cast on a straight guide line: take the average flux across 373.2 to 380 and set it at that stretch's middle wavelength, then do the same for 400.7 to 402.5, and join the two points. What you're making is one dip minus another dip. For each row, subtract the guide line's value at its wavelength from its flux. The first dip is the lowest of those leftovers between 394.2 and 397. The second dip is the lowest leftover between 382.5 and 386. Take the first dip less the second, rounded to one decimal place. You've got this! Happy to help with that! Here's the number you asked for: -6.4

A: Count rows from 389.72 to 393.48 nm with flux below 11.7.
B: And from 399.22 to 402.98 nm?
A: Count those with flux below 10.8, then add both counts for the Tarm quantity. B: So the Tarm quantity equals 15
